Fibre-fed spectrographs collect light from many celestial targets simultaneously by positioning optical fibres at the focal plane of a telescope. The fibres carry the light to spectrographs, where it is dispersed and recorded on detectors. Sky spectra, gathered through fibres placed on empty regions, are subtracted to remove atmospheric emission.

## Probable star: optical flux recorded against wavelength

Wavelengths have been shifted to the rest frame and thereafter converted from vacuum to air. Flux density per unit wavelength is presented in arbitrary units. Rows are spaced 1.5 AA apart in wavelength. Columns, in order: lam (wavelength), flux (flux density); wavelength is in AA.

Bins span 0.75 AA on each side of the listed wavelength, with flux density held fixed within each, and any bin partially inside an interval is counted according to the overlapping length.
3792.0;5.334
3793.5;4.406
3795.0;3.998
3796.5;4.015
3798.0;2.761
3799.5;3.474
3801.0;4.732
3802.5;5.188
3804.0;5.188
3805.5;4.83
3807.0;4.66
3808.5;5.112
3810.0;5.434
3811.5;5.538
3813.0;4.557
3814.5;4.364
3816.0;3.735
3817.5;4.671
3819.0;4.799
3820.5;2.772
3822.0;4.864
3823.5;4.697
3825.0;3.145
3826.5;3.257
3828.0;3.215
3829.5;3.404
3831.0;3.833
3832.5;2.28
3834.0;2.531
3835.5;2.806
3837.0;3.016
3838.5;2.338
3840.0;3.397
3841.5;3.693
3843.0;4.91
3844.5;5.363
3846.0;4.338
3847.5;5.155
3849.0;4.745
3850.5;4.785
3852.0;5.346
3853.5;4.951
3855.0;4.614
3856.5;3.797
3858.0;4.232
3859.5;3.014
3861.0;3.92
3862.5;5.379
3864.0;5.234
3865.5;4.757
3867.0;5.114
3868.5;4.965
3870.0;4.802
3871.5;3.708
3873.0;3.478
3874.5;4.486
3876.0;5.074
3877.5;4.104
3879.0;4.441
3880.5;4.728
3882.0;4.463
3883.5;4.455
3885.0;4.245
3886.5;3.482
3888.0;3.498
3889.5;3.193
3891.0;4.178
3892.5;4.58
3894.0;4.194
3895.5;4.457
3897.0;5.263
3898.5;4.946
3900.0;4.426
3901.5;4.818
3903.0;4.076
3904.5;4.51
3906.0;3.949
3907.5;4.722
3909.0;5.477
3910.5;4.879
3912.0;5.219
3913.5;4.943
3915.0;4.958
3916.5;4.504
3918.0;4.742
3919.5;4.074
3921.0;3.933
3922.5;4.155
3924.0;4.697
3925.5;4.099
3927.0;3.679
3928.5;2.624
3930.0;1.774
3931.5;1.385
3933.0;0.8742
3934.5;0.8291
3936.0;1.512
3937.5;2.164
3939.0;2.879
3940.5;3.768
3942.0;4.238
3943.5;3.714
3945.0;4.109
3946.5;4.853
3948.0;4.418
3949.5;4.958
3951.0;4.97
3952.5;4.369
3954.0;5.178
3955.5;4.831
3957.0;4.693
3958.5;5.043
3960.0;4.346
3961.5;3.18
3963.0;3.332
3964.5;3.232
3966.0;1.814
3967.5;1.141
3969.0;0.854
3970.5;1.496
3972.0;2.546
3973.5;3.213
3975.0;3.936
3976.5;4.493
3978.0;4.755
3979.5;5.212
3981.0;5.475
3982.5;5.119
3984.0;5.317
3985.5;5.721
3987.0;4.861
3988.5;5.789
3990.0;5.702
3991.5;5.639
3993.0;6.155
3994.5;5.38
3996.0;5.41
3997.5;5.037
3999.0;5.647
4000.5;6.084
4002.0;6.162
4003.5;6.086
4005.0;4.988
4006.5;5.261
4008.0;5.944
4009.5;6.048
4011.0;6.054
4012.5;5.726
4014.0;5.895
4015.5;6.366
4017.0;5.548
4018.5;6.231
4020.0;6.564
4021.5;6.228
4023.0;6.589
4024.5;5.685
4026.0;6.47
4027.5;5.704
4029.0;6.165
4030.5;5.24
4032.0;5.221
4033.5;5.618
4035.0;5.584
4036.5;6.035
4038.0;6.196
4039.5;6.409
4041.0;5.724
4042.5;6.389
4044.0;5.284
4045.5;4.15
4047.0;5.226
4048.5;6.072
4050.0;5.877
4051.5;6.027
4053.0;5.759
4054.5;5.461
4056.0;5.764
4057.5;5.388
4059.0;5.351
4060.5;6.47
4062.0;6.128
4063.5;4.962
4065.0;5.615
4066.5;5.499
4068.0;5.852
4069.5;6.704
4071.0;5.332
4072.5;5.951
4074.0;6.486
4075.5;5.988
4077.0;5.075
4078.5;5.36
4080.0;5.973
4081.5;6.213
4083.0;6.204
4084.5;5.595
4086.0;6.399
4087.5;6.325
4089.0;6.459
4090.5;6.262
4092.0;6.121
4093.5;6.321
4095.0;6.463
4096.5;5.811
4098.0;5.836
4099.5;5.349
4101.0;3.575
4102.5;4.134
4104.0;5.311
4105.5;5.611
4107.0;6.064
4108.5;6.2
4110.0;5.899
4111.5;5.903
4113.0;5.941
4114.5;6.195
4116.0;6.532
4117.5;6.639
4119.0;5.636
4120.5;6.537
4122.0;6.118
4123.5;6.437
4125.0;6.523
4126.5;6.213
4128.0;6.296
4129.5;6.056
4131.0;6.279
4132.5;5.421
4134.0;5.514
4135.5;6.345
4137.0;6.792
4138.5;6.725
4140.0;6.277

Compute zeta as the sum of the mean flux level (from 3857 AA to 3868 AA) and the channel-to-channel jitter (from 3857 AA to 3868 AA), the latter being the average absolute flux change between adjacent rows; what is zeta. 5.3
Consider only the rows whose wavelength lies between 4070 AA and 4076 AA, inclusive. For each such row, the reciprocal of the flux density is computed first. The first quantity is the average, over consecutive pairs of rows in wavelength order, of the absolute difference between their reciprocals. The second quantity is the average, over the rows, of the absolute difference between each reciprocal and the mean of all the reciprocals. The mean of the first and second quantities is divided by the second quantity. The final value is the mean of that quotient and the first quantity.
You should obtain 0.68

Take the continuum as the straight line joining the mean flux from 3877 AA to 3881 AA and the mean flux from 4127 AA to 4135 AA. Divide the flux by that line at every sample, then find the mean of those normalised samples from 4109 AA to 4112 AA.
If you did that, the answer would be 1.02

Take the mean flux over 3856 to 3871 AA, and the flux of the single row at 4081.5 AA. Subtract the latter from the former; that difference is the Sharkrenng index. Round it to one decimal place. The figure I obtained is -1.7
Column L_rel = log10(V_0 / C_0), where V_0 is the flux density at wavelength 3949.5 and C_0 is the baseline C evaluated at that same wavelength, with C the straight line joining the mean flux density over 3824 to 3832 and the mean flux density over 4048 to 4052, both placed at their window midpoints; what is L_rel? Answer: 0.01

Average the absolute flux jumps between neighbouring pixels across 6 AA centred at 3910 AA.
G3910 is 0.6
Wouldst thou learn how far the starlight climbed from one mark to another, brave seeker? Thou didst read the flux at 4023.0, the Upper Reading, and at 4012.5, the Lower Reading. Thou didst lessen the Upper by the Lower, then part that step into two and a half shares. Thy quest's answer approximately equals 0.35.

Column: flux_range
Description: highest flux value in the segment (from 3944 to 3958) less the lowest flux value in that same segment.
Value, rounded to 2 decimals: 1.07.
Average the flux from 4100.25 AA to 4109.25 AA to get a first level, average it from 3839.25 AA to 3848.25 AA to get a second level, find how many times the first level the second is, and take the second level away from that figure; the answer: -3.6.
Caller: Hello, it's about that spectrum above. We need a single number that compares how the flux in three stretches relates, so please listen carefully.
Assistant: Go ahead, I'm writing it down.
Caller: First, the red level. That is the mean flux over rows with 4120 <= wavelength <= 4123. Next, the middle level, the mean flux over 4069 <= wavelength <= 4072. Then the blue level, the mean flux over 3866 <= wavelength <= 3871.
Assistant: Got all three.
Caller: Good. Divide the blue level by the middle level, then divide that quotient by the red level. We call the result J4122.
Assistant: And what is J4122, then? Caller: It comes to 0.130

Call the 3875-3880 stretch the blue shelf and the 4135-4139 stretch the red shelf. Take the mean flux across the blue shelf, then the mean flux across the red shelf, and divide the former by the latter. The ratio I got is 0.69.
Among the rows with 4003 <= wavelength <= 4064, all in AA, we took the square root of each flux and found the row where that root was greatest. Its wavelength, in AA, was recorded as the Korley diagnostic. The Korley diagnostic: 4023.0 AA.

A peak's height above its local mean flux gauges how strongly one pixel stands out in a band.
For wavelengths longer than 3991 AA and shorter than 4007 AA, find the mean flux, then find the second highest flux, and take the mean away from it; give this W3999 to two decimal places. 0.53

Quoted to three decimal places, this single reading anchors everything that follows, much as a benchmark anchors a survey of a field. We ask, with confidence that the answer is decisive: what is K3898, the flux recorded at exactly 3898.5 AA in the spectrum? 4.946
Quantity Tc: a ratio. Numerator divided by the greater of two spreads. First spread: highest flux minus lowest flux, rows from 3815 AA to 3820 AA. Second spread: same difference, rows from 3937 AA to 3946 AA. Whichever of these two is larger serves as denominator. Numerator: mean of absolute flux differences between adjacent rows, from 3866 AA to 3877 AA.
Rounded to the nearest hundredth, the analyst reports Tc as 0.26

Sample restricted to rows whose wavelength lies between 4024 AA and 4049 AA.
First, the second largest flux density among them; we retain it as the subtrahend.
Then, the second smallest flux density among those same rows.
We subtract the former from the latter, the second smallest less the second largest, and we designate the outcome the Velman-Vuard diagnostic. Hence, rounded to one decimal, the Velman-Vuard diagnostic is -1.2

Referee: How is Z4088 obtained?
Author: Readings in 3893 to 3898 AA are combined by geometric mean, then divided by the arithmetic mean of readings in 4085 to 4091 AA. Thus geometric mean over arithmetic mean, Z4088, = 0.73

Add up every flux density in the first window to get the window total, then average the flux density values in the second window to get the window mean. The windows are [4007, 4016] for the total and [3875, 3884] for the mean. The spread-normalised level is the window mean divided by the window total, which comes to 0.126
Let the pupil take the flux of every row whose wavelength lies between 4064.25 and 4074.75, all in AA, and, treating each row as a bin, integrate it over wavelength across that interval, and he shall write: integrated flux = 62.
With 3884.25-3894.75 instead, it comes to 41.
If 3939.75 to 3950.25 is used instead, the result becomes 45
